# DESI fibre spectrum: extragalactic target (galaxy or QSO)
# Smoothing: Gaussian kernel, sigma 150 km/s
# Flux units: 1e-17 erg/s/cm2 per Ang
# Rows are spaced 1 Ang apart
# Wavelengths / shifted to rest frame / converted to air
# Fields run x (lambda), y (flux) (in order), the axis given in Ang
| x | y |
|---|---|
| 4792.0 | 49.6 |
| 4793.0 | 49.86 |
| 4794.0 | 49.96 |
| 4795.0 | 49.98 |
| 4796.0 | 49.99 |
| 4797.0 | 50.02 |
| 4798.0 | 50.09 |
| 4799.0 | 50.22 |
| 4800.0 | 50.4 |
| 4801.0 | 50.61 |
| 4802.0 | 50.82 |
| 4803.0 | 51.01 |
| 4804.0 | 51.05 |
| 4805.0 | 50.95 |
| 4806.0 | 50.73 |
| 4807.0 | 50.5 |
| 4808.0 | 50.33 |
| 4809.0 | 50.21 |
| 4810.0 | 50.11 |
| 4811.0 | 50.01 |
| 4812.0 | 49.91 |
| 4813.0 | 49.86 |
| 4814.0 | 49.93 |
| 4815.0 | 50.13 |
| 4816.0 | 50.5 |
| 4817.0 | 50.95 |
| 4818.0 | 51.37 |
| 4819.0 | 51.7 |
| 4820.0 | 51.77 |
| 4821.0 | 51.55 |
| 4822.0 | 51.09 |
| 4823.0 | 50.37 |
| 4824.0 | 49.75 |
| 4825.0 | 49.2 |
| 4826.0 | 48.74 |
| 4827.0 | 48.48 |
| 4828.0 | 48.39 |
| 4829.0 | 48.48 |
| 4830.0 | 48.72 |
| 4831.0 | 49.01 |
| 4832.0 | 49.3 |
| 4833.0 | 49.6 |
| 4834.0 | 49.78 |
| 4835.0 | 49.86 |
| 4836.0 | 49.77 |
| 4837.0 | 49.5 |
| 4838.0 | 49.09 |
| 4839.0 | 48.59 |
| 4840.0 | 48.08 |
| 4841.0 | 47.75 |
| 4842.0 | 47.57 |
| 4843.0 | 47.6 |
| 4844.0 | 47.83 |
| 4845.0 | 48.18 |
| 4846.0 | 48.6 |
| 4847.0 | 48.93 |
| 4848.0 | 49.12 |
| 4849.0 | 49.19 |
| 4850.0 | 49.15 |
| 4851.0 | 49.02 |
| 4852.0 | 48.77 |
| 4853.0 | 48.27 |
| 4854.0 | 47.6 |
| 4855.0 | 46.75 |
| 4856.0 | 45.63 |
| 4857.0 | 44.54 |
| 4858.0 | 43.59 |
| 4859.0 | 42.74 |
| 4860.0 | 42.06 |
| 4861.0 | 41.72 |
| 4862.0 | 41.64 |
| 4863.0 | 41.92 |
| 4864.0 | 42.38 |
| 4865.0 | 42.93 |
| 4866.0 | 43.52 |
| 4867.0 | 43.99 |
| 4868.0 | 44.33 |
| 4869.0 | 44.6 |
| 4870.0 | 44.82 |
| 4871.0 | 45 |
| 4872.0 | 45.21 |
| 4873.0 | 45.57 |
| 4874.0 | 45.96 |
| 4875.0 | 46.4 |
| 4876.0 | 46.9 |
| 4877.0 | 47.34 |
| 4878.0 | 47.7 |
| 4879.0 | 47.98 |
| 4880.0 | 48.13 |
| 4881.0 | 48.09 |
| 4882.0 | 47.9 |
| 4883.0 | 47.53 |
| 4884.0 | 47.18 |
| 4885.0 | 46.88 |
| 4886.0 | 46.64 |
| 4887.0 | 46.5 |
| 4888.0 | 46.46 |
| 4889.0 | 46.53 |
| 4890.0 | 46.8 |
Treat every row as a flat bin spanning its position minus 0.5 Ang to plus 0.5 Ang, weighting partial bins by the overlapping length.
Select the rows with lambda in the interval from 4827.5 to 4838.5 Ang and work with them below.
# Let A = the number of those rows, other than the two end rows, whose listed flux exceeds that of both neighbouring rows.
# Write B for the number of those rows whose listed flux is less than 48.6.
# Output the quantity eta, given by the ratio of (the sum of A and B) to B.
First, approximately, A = 1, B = 2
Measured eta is 1.50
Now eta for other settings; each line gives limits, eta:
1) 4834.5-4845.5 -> 1.00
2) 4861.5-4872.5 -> 1.00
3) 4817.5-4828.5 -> 1.50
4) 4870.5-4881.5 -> 1.09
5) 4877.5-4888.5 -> 1.09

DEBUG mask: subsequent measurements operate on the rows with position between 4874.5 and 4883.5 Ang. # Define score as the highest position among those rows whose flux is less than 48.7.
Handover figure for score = 4883.0 Ang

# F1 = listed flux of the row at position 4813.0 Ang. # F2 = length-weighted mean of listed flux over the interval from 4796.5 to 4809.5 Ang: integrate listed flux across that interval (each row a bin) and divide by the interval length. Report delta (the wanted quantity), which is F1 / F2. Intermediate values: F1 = 49.86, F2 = 50.5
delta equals 0.99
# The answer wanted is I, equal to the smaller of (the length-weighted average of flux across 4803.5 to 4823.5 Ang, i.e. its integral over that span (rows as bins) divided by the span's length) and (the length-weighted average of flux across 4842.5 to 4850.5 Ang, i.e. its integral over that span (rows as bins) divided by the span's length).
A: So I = 49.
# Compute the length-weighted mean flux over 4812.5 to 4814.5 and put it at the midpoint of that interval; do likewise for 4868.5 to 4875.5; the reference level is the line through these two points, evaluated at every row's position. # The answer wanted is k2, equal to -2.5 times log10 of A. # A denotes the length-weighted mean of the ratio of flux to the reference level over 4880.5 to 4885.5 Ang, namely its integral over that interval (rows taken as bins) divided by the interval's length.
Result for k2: -0.07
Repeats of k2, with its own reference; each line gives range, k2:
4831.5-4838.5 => -0.03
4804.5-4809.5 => 0.00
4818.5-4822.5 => -0.05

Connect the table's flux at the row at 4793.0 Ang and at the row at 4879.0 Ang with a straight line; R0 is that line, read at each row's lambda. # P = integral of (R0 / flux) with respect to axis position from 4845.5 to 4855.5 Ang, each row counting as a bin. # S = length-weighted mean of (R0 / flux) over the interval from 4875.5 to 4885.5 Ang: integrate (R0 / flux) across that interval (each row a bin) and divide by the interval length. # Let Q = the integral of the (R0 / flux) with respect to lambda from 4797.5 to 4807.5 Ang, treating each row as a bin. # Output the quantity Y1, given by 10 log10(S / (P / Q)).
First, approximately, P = 10.0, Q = 9.81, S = 1.01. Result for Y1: -0.06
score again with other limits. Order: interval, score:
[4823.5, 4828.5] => 4828.0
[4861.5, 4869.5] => 4869.0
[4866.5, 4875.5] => 4875.0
